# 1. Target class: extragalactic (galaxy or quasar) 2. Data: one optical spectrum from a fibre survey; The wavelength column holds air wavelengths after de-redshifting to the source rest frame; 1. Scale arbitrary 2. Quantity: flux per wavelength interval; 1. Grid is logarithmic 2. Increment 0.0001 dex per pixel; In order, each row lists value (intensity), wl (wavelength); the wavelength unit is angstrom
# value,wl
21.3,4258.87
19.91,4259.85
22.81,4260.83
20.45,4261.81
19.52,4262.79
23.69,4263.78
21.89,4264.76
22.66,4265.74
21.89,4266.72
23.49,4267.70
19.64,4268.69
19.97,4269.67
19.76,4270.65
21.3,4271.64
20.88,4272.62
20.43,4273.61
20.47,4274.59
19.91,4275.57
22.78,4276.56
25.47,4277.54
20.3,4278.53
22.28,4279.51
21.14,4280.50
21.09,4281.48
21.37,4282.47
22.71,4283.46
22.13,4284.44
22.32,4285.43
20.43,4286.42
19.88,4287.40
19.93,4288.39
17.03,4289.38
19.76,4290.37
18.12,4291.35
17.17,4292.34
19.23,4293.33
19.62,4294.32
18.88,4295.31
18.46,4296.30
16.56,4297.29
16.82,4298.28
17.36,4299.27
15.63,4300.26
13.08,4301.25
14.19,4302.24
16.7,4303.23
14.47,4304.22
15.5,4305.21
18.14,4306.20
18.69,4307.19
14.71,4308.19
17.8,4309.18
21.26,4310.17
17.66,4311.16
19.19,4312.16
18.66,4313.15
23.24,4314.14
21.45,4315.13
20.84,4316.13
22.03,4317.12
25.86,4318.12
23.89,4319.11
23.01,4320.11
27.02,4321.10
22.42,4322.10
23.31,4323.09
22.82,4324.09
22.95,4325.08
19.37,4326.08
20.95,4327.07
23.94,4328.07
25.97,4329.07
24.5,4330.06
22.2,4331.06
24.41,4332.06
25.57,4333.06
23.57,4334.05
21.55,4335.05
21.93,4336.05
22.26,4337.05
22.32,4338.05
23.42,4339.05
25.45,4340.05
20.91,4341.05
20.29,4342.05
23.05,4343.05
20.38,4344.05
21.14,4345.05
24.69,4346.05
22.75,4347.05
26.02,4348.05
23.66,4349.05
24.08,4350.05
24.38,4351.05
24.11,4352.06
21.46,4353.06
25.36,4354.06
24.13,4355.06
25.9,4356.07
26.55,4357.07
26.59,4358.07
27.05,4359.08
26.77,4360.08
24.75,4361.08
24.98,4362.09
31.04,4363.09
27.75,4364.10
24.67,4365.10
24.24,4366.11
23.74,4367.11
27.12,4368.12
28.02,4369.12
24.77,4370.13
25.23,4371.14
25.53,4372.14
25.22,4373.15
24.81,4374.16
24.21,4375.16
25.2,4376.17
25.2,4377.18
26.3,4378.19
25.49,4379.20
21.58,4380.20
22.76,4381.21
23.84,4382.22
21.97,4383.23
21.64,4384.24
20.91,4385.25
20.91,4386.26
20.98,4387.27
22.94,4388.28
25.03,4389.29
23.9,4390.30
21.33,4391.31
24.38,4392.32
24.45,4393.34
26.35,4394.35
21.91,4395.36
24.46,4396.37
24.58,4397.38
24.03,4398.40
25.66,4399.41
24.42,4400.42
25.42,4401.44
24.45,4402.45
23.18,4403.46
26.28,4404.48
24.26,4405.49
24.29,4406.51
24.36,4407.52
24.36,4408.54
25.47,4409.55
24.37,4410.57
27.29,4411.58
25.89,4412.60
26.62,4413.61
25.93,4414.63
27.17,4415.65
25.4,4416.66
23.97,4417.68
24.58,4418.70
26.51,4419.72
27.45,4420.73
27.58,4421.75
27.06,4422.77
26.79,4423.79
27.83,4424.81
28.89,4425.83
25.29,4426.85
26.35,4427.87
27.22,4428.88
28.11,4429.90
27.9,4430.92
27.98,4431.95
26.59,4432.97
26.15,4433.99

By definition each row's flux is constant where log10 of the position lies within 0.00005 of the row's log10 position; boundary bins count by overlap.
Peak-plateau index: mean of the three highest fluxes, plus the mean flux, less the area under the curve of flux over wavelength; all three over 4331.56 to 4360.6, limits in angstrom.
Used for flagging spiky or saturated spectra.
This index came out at -640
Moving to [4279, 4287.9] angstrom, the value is -147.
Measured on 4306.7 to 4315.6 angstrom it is -130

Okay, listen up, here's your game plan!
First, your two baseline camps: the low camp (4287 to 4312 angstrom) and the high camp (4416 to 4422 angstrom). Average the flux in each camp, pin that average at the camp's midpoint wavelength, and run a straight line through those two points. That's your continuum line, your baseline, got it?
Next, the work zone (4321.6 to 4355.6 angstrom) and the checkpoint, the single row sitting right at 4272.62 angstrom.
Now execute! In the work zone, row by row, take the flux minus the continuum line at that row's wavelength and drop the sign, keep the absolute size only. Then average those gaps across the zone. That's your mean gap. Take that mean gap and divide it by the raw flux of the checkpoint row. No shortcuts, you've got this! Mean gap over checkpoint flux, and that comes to 0.14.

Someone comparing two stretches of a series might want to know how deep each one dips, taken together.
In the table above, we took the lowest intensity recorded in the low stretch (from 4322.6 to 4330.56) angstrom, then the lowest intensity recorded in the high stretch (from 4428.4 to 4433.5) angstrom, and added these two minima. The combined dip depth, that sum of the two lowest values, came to 46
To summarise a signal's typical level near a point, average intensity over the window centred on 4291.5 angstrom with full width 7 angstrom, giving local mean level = 19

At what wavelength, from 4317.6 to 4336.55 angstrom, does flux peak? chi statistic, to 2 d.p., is 4321.10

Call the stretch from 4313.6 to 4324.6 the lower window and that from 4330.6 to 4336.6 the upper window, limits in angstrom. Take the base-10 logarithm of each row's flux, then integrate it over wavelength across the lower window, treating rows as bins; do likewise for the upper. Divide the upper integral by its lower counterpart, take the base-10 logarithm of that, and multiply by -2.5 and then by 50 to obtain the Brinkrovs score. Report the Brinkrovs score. 33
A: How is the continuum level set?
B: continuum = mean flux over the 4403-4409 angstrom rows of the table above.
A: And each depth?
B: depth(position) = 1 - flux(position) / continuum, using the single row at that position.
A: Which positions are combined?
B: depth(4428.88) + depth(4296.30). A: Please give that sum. 0.13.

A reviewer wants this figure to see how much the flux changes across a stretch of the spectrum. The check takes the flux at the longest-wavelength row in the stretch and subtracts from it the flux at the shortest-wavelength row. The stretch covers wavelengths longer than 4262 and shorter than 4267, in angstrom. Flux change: 2.4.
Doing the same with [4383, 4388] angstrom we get -1.0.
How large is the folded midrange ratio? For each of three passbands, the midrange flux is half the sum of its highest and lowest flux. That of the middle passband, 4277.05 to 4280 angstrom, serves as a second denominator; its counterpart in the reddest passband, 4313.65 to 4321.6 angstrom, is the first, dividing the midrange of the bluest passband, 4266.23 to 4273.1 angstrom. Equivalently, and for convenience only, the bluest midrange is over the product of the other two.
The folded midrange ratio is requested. 0.039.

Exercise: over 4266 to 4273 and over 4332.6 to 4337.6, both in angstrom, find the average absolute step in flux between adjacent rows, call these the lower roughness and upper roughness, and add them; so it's 2.5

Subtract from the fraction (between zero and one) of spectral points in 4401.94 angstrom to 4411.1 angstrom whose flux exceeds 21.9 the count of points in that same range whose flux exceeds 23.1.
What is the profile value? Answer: -8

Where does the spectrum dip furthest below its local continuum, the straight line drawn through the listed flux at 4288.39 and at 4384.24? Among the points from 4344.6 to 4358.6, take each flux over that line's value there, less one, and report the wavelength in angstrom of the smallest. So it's 4345.05 angstrom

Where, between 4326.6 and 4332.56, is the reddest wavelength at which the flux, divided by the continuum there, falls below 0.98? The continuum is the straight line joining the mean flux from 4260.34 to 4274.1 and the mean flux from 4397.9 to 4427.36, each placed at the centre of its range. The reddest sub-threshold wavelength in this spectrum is 4331.06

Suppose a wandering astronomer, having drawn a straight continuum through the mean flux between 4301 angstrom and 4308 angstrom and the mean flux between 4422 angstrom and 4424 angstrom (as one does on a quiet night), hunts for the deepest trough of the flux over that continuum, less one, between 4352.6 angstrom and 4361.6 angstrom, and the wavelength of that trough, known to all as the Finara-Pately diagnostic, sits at 4353.06 angstrom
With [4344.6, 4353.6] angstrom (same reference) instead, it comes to 4353.06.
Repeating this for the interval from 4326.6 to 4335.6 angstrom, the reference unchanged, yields 4335.05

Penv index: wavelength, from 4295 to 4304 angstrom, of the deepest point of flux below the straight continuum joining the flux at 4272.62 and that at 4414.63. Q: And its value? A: 4301.25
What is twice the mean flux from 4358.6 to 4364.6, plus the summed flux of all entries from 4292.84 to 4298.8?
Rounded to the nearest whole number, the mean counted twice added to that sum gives 164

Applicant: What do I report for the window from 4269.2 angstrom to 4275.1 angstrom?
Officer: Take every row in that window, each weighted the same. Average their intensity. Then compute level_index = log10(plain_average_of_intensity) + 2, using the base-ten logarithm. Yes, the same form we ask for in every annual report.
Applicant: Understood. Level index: 3.31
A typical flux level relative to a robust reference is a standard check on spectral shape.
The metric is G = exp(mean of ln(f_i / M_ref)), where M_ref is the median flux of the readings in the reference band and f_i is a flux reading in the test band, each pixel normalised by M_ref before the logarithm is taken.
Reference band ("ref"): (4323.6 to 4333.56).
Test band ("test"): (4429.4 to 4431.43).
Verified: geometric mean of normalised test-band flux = 1.19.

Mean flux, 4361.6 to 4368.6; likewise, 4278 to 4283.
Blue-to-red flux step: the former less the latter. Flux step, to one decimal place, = 5.0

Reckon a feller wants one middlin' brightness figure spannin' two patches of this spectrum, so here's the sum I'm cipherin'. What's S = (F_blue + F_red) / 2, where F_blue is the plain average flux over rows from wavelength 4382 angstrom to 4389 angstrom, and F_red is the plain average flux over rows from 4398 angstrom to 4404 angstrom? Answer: 23.2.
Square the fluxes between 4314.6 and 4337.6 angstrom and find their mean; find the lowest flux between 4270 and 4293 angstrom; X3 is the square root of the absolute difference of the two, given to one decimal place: 22.8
